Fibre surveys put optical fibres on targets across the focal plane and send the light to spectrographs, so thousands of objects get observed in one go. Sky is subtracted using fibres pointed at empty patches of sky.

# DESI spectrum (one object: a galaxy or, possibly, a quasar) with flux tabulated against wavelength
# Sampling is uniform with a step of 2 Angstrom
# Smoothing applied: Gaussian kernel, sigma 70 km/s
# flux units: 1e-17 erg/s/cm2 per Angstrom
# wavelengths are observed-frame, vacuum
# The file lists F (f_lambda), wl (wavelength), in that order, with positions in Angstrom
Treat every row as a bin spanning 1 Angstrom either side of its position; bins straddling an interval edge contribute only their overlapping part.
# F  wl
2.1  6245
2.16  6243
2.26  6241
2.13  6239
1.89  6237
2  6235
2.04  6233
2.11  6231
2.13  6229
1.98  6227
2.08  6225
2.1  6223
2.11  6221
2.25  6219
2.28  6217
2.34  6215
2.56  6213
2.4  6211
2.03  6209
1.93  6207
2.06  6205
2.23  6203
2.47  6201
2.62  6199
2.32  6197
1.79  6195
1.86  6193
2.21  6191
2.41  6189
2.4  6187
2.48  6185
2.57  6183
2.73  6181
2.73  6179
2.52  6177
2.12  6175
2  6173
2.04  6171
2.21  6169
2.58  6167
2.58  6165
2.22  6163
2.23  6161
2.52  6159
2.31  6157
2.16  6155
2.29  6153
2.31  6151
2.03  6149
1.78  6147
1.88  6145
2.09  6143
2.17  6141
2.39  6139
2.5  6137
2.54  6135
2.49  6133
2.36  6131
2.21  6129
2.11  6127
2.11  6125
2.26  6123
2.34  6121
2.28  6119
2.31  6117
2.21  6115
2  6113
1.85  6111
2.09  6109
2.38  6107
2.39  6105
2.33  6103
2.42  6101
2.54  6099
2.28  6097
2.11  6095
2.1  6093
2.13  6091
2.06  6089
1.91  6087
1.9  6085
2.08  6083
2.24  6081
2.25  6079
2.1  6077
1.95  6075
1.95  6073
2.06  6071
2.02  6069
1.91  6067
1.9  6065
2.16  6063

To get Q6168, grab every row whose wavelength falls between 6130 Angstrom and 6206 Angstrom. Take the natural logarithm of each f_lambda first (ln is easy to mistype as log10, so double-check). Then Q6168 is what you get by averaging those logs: 0.82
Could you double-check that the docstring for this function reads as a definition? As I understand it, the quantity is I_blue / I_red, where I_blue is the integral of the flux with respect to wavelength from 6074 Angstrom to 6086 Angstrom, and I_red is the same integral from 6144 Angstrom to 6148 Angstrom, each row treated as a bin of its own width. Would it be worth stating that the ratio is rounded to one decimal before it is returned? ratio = 3.4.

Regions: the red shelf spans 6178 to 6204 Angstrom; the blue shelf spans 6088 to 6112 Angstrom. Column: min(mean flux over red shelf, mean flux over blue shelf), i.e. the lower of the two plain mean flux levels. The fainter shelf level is 2.22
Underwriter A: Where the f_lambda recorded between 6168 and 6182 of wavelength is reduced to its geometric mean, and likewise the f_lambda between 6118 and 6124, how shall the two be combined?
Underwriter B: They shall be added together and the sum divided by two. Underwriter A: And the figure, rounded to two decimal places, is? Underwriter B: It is 2.31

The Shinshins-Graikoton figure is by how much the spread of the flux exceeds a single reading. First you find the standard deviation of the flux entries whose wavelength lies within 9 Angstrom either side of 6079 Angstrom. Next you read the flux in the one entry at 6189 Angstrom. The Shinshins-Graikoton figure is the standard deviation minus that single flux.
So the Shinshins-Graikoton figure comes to -2.28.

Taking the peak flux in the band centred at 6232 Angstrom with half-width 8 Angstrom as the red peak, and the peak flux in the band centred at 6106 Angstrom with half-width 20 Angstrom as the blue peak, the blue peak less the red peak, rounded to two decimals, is 0.41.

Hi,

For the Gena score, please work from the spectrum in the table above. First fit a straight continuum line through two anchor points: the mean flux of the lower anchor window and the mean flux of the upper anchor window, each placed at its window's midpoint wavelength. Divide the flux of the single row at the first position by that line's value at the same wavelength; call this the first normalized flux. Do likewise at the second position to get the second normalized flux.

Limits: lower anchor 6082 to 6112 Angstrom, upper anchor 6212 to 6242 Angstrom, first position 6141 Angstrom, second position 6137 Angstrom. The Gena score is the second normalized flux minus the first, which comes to 0.15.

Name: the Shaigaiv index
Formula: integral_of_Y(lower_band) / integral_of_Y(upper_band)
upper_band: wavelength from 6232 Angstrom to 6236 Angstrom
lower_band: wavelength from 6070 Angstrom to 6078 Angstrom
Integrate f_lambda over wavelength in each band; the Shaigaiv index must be 2.00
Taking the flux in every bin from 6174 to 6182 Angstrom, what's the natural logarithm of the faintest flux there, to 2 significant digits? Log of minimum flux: 0.75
